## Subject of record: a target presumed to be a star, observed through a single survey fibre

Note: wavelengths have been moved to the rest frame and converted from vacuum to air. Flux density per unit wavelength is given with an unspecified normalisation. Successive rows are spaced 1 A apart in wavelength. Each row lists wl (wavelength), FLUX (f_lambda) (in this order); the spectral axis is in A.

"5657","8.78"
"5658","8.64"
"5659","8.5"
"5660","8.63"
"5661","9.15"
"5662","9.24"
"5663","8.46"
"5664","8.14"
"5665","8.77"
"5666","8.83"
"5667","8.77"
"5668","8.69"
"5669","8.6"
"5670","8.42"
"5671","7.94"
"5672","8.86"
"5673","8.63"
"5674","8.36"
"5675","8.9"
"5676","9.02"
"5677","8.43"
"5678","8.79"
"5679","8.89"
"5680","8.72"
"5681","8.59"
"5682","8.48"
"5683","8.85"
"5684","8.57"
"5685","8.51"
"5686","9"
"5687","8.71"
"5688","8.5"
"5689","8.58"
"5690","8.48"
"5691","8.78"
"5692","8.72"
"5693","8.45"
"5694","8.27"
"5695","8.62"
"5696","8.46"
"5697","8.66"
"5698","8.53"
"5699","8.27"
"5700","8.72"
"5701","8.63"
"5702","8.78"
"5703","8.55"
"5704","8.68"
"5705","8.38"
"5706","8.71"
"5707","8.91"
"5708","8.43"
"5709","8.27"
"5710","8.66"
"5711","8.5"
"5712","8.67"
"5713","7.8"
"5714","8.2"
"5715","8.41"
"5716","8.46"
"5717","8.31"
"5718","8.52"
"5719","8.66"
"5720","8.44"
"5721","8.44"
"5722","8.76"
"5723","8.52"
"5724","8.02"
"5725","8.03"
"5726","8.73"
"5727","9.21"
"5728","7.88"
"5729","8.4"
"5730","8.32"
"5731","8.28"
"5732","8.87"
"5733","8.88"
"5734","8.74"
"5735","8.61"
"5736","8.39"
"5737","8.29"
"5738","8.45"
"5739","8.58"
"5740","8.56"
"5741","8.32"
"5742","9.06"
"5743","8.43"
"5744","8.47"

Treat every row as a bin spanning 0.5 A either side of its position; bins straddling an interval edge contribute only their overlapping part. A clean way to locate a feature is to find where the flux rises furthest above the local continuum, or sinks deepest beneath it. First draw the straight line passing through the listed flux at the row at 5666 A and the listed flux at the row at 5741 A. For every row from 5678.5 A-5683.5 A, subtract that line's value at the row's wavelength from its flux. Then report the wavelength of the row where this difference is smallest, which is 5682 A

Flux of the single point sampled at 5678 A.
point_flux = 8.79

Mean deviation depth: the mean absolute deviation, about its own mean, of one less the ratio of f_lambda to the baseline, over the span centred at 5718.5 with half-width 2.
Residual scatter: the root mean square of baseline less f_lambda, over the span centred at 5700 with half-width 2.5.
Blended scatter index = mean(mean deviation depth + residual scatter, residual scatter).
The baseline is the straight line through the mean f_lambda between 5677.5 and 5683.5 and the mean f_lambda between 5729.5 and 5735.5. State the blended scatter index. 0.21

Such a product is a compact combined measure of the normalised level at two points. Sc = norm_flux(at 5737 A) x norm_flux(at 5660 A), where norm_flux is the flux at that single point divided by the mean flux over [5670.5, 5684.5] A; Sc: 0.96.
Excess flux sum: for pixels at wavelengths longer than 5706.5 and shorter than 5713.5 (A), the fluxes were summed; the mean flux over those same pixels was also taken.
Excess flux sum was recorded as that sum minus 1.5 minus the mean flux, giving 49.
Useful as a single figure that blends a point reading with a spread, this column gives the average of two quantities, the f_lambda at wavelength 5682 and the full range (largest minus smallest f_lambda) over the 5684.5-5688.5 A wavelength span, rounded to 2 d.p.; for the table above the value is 4.49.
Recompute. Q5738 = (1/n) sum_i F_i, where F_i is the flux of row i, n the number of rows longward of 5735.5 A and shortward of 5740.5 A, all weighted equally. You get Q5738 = 8.45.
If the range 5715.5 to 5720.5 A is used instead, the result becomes 8.48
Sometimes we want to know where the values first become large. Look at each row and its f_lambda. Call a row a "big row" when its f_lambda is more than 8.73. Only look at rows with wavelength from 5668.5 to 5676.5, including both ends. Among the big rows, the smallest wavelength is 5672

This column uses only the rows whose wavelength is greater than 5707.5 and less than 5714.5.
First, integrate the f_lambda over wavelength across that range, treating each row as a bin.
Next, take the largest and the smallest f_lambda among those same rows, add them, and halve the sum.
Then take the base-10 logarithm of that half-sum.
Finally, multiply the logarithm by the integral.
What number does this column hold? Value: 53.6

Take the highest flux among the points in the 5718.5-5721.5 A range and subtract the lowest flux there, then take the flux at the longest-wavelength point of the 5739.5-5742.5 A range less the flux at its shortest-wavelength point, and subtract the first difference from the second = 0.3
